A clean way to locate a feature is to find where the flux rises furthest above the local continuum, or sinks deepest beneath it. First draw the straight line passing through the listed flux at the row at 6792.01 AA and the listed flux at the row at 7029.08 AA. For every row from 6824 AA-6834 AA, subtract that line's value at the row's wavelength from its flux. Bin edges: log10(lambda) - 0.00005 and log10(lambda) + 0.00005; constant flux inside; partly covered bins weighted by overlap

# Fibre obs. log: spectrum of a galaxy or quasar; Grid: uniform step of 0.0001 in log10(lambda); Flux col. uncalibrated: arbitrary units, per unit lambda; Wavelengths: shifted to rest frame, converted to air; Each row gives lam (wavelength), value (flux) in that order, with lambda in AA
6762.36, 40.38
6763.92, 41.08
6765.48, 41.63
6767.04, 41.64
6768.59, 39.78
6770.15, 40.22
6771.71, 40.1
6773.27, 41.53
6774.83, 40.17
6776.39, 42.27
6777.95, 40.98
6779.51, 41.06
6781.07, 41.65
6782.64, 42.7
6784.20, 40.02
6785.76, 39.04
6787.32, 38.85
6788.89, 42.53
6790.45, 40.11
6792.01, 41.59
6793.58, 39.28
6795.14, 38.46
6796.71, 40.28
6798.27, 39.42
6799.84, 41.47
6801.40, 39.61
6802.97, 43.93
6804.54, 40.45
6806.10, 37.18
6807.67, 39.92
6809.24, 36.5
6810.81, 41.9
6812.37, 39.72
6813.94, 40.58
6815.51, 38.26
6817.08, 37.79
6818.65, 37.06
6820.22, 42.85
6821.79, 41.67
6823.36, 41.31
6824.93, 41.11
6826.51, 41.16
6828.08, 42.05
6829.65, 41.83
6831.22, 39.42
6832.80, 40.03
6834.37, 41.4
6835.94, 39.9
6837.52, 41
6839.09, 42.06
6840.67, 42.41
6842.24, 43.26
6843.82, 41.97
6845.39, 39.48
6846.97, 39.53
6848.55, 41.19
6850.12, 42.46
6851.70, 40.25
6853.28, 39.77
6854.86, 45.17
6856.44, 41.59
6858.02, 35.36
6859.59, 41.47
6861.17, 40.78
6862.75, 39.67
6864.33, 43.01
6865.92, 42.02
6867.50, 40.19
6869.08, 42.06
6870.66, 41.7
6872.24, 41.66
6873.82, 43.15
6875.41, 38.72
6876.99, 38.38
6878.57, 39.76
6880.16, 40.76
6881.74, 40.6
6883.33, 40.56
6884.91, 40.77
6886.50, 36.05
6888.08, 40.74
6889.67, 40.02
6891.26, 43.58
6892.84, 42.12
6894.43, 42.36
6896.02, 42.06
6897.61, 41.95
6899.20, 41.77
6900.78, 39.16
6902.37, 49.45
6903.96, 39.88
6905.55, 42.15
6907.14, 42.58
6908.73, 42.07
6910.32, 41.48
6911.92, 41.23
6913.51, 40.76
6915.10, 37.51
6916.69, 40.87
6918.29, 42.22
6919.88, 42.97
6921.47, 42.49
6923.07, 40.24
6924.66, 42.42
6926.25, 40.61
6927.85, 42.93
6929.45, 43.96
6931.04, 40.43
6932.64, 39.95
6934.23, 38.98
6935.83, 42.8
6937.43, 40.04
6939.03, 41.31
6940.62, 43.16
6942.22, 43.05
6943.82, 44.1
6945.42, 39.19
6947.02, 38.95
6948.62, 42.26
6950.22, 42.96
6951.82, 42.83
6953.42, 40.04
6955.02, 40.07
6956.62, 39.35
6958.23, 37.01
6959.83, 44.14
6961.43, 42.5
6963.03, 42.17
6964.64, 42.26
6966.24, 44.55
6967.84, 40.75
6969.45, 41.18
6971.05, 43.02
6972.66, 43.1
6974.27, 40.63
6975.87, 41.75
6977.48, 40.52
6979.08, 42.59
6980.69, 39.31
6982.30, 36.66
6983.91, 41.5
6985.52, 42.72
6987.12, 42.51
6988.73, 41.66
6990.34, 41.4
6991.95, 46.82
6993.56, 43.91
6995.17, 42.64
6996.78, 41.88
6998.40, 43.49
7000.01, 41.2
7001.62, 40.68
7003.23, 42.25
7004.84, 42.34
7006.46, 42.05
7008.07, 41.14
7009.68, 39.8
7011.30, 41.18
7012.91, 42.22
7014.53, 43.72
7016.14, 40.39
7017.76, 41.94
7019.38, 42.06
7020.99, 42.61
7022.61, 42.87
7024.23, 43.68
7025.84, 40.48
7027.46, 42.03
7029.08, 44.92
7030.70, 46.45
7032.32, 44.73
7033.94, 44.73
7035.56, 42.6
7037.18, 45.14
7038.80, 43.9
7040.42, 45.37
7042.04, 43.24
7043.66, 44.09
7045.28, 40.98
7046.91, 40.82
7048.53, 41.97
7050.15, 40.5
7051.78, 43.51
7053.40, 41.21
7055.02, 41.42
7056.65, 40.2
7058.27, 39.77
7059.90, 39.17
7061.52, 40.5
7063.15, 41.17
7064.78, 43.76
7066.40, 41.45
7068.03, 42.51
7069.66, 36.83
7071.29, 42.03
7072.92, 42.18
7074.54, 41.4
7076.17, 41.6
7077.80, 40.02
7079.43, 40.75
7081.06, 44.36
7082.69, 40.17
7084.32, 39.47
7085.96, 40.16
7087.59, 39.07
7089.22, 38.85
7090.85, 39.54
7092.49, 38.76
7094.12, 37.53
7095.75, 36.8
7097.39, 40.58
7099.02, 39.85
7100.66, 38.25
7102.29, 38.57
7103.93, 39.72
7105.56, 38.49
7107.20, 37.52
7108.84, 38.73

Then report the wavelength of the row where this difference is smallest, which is 6831.22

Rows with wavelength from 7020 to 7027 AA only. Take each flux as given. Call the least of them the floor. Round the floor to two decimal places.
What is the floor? 40.48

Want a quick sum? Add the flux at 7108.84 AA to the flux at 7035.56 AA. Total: 81.3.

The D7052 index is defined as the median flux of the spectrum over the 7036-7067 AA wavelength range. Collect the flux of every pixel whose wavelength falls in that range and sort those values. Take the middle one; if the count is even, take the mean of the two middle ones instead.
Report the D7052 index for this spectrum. 41.4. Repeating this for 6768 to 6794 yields 40.2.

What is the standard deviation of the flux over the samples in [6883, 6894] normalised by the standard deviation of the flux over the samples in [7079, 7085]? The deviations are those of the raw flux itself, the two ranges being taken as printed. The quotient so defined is 1.1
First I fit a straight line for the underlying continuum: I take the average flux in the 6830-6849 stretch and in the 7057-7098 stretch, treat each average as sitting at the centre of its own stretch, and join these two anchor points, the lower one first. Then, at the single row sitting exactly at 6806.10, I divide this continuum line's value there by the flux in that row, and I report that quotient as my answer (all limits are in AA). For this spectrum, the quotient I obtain 1.10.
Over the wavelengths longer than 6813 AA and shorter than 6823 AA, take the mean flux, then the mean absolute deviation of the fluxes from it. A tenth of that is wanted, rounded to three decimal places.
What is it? 0.200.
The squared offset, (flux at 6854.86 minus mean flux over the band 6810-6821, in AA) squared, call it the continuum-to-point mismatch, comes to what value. 29.5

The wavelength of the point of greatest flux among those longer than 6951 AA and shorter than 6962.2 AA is 6959.83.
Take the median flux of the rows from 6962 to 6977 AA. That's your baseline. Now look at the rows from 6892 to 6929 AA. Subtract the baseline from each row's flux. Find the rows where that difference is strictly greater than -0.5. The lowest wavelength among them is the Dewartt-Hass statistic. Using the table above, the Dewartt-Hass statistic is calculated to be 6892.84 AA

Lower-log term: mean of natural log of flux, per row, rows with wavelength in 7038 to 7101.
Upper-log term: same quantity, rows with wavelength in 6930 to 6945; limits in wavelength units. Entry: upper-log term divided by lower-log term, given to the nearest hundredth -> 1.00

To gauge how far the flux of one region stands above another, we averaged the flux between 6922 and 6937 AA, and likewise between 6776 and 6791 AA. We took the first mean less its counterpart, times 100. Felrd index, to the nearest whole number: 45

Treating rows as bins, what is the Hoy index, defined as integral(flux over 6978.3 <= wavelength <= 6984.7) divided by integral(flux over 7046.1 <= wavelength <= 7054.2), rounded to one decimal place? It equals 0.8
